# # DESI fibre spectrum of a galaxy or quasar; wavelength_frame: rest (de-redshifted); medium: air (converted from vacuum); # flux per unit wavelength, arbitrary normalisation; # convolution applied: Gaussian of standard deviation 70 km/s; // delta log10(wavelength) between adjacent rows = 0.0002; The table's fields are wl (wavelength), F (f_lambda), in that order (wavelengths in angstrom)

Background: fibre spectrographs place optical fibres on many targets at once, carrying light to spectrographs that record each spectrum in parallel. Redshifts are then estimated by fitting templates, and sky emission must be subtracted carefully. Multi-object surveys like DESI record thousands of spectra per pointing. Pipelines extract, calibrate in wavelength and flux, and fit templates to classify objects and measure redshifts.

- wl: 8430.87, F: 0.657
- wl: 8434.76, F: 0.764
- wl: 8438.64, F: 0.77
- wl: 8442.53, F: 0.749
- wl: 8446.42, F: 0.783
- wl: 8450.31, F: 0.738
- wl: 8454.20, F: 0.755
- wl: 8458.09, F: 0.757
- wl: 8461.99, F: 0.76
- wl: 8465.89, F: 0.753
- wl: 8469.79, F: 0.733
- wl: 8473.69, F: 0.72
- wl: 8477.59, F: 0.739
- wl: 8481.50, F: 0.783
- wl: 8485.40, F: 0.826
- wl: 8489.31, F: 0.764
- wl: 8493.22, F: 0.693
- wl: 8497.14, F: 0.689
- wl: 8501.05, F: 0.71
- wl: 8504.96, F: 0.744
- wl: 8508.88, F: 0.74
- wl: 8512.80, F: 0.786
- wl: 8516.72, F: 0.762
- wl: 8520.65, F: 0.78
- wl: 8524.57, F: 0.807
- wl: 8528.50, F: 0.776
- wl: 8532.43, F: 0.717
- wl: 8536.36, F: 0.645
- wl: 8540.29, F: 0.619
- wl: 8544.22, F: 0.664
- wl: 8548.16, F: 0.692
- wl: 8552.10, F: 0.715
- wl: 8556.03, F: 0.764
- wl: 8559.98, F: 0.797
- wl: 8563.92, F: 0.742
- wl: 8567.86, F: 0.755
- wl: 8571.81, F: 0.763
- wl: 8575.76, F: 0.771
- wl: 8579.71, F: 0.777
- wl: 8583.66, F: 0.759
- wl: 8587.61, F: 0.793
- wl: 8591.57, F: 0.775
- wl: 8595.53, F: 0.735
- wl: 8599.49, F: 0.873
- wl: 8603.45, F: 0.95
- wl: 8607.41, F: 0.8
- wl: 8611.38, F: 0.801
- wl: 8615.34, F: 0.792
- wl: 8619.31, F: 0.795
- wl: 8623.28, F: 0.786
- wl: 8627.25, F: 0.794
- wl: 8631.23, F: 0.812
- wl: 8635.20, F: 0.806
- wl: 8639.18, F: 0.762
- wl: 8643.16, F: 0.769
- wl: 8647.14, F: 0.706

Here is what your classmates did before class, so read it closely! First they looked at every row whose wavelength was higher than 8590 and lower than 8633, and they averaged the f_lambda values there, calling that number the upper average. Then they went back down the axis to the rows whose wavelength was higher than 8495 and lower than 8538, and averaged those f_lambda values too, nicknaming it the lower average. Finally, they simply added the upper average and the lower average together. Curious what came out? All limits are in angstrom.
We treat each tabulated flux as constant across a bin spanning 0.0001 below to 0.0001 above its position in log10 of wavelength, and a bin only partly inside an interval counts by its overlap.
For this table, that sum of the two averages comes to 1.55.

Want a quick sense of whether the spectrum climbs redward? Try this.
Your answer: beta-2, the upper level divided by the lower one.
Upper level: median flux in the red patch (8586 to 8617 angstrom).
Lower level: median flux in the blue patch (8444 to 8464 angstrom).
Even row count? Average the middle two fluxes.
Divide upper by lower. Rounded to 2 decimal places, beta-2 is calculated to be 1.05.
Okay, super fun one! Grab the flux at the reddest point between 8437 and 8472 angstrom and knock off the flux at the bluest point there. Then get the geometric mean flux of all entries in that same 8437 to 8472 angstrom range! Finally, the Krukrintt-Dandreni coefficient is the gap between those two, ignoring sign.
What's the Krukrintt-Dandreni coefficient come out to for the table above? 0.792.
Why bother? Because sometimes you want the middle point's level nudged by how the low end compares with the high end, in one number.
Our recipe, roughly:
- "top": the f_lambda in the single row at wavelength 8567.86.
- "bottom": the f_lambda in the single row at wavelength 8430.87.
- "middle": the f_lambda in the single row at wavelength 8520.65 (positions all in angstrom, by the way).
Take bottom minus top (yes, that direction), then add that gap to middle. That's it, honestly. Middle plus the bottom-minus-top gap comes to 0.68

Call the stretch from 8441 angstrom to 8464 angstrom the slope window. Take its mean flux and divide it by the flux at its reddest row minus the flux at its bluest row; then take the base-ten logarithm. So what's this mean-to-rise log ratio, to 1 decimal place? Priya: 1.8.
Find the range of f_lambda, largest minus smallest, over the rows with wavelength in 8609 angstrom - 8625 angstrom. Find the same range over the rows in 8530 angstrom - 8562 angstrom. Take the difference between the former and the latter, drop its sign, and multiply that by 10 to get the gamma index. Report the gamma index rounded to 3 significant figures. 1.63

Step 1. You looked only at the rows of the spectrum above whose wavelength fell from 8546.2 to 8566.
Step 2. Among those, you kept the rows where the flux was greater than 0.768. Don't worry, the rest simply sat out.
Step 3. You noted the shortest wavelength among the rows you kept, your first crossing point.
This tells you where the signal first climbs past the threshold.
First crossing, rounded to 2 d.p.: 8559.98 angstrom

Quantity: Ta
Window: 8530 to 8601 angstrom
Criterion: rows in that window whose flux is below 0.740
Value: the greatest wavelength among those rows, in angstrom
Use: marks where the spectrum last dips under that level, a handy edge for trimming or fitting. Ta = 8595.53 angstrom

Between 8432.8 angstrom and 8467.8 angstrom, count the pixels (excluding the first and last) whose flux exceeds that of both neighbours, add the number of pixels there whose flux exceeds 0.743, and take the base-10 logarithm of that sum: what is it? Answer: 1.04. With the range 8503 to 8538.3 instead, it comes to 0.90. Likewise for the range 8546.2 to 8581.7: 0.85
